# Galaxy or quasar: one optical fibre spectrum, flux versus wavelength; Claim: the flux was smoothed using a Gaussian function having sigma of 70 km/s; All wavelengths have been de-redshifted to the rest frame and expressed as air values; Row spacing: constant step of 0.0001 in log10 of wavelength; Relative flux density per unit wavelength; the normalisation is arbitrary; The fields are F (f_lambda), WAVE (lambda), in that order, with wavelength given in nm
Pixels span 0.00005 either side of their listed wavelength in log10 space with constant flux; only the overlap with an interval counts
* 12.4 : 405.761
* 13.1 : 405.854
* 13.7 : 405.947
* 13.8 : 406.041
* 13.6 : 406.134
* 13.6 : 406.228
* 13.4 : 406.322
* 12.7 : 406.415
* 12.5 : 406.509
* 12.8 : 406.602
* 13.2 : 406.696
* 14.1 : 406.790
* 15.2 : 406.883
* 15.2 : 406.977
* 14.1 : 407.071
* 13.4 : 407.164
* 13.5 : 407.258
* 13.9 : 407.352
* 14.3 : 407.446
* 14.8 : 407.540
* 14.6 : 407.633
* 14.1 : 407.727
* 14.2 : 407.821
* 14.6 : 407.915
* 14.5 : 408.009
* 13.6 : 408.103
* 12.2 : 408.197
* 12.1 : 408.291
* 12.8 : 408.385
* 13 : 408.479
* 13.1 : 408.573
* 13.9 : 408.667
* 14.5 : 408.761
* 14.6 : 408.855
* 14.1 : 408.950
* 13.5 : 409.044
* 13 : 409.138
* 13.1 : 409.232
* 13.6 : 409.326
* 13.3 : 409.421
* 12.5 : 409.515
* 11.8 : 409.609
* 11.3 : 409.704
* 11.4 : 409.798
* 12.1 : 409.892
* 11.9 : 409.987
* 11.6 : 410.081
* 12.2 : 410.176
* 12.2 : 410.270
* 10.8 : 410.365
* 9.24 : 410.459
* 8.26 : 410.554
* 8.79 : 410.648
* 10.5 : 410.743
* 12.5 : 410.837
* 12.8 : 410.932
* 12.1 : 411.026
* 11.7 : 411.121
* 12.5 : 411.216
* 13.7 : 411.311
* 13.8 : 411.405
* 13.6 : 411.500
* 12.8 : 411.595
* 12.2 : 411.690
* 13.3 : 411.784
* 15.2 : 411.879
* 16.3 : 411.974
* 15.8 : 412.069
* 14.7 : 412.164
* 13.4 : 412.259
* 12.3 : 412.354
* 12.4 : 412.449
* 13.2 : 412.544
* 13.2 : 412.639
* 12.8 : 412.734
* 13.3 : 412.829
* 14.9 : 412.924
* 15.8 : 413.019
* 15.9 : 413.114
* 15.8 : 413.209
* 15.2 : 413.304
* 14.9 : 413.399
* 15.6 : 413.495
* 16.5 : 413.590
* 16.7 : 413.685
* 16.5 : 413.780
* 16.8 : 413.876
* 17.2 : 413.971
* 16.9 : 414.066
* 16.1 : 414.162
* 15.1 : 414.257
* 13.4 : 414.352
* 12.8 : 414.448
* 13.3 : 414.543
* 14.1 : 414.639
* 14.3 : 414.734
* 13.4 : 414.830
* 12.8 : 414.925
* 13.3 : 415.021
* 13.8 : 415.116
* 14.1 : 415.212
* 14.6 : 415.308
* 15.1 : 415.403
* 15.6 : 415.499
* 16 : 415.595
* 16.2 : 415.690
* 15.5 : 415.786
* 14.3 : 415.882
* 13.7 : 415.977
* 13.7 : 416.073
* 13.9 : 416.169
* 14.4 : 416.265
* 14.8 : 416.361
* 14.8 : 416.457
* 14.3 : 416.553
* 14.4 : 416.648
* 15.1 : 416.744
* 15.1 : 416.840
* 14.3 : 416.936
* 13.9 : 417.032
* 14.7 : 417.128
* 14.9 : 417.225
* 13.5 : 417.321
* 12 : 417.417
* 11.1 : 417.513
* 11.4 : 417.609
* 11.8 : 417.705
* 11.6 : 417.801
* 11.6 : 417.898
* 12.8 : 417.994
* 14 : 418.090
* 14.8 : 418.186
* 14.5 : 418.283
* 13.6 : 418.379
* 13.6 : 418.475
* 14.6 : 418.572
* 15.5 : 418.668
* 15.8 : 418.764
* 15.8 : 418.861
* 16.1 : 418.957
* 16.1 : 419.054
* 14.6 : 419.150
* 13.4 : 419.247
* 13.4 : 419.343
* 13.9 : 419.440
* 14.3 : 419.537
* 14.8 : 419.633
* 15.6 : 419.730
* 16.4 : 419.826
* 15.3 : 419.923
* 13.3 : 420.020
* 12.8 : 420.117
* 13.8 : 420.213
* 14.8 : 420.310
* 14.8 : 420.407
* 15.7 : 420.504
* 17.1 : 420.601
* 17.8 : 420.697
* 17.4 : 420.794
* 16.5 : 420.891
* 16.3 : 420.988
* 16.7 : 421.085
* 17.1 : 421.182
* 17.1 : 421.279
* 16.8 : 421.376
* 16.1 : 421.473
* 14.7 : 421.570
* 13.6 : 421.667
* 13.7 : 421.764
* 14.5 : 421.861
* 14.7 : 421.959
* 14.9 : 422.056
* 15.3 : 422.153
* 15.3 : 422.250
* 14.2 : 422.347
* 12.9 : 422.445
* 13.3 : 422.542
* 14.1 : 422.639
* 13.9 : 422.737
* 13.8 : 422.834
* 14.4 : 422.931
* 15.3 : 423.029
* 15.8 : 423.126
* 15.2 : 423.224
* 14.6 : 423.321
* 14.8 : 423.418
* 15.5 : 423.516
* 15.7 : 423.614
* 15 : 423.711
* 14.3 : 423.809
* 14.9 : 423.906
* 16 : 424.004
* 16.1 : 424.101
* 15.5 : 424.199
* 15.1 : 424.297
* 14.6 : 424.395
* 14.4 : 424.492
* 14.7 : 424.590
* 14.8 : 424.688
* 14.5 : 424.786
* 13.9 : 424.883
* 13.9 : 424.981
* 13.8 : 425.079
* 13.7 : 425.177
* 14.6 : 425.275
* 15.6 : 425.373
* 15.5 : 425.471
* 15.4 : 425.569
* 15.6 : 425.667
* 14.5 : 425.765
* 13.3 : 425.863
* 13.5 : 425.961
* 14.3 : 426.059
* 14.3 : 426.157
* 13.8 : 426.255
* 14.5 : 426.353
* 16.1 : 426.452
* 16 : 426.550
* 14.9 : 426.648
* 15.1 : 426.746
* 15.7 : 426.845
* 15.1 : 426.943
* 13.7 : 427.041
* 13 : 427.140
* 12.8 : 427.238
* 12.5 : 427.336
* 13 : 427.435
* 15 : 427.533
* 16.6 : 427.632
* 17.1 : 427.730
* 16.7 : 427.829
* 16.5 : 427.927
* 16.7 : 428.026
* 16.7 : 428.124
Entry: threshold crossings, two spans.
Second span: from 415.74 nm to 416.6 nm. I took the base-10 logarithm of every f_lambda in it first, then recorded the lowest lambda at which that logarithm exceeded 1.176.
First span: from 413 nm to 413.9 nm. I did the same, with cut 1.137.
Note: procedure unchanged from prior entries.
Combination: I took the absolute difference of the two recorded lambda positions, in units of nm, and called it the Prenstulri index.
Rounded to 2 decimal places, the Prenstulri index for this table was 2.77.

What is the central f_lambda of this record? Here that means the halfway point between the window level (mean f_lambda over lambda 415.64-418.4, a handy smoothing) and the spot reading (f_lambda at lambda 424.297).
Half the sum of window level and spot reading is 14.5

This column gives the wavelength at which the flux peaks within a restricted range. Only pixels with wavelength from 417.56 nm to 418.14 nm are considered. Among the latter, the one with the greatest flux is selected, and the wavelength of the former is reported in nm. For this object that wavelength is 418.090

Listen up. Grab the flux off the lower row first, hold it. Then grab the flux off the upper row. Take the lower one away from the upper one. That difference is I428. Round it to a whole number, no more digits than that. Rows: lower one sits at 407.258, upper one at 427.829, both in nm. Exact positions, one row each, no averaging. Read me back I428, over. 3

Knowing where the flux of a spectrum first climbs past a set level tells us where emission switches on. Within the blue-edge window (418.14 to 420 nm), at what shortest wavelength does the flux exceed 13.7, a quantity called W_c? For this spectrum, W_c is 418.186 nm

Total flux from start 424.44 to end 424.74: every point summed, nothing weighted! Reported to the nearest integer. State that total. 44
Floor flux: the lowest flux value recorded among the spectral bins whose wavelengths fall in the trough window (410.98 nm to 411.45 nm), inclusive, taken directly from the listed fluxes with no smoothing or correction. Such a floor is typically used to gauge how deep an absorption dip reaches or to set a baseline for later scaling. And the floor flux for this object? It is 11.7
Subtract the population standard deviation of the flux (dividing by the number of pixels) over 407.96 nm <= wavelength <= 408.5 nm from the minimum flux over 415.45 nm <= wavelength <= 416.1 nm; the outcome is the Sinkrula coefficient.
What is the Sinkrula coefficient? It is 12.9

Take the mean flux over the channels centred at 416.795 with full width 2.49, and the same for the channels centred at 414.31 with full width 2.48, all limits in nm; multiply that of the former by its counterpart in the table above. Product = 207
